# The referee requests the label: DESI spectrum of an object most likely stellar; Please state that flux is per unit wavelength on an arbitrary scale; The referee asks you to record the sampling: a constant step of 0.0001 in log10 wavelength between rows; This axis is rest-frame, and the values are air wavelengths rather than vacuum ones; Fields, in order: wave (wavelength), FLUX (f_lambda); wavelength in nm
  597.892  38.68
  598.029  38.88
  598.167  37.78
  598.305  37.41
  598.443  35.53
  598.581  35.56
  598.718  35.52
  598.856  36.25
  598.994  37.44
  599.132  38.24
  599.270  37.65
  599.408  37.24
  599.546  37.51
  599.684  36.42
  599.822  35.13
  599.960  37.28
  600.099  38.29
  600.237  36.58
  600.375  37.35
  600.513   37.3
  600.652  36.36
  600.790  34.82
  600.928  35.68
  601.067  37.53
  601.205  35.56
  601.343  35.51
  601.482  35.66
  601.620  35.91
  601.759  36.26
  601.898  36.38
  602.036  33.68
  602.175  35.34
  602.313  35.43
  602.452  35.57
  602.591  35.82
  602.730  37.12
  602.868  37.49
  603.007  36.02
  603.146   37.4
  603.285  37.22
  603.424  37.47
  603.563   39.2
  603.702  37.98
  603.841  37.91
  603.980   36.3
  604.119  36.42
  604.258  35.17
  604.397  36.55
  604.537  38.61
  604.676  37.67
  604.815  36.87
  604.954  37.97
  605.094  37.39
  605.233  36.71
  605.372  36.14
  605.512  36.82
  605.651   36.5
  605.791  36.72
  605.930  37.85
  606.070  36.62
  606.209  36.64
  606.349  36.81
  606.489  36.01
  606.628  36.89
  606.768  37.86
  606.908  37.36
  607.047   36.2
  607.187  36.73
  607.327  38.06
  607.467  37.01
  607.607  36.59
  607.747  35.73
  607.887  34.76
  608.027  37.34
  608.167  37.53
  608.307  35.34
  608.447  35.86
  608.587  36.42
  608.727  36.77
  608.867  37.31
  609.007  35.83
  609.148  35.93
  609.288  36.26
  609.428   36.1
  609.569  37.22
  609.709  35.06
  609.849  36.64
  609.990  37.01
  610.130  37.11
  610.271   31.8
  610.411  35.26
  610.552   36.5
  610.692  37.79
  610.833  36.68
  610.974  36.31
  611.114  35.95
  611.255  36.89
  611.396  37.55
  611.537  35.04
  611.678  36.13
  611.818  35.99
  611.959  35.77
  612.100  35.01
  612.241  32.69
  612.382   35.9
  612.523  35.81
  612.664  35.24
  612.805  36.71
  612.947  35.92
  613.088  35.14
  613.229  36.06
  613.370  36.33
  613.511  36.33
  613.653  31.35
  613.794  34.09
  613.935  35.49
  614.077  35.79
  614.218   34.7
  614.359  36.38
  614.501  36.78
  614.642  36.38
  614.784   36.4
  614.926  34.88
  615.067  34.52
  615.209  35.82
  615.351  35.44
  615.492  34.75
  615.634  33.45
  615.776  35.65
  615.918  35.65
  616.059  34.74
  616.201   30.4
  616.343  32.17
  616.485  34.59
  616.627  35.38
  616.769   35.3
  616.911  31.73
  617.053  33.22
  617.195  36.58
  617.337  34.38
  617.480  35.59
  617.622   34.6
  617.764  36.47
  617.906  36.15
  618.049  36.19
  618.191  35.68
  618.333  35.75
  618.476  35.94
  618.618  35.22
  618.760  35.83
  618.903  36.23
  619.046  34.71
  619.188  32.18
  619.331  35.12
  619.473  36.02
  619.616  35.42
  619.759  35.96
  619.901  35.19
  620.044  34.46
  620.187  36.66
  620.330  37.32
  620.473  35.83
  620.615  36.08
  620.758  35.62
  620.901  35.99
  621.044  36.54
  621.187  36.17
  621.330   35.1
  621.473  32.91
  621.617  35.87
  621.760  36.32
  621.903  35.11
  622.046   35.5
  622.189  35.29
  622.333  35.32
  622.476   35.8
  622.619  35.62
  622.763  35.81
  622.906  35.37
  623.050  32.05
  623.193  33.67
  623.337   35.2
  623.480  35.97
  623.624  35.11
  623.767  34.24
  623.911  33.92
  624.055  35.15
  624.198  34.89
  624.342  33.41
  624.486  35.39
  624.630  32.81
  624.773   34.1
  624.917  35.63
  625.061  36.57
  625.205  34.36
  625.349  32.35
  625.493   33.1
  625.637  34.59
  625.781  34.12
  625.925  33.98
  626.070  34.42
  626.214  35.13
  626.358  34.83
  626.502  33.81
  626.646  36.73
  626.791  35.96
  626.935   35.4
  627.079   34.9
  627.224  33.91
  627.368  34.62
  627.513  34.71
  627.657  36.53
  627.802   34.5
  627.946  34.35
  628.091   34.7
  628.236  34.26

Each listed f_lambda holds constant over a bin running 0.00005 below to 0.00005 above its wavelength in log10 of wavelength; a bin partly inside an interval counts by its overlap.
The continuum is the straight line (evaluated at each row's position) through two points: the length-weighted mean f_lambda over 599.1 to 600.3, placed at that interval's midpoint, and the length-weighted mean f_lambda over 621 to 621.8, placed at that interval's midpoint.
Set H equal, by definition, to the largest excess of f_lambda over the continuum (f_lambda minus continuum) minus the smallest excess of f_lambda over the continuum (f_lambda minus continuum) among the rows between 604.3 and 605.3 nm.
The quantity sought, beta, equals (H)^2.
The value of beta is 4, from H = 2.1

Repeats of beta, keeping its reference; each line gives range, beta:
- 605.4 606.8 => 4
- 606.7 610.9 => 36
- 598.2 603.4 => 20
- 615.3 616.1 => 5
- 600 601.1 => 12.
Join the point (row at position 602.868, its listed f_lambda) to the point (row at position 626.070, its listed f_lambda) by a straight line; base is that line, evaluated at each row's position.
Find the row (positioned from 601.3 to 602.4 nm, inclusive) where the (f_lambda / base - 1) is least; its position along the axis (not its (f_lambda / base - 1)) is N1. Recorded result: 602.036 nm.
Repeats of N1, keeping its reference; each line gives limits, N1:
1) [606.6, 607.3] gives 607.047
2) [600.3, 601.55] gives 600.790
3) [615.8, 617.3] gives 616.201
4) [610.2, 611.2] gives 610.271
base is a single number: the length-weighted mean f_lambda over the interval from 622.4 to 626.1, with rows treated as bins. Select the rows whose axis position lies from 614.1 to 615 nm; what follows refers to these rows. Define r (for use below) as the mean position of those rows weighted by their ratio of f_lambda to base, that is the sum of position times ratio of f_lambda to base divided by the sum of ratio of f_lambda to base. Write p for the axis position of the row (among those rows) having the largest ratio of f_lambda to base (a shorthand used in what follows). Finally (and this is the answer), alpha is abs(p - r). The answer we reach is 0.07 nm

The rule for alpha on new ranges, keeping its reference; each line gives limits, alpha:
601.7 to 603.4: 0.34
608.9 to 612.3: 0.08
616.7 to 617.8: 0.08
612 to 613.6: 0.01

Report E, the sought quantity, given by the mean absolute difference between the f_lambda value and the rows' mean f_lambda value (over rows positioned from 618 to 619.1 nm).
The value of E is 0.4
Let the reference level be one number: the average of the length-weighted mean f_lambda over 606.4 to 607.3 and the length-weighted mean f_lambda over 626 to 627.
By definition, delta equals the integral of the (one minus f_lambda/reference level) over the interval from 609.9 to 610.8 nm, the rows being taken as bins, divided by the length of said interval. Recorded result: 0.003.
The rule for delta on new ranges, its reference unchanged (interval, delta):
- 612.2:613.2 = 0.017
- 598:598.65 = -0.024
